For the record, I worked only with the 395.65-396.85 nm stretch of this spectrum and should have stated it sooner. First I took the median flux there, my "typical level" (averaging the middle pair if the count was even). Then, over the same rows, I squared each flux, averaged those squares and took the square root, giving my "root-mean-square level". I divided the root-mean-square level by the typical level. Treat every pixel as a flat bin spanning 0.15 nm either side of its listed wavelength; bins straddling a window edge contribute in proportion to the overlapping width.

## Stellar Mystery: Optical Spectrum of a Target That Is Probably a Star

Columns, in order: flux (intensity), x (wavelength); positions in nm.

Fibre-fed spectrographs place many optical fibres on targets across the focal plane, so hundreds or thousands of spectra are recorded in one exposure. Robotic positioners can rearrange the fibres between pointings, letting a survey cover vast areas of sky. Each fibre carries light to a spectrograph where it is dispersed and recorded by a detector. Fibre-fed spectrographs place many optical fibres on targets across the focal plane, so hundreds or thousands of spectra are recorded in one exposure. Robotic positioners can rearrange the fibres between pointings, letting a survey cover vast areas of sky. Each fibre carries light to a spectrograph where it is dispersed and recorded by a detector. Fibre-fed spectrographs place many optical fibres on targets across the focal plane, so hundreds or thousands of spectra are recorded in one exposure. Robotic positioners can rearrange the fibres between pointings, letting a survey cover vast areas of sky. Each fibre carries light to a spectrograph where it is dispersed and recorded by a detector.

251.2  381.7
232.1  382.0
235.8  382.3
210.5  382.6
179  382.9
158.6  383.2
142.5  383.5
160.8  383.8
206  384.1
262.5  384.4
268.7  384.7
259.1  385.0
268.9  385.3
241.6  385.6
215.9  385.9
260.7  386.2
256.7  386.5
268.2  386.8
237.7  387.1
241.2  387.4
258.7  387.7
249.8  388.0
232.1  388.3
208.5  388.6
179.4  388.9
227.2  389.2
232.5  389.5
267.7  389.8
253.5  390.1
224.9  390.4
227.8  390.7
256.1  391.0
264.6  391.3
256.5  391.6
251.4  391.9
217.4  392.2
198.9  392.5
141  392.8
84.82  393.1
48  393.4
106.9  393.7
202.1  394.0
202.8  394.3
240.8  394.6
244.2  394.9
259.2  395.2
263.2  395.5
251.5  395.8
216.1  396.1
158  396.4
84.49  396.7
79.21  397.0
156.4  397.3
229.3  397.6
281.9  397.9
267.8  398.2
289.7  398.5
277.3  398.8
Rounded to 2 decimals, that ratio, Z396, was 1.01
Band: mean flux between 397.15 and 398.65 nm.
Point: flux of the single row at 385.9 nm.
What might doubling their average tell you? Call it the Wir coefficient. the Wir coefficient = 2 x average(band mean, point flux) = 461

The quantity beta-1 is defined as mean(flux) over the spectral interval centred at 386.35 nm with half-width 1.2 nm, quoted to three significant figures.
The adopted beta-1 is 249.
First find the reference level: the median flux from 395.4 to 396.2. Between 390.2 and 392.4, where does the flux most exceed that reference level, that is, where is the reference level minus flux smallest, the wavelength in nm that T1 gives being 391.3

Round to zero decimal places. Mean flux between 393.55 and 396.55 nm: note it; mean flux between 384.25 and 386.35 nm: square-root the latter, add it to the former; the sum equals 230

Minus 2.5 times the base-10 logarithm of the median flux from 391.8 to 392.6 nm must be -5.84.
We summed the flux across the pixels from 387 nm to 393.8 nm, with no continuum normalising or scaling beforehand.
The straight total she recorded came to 4867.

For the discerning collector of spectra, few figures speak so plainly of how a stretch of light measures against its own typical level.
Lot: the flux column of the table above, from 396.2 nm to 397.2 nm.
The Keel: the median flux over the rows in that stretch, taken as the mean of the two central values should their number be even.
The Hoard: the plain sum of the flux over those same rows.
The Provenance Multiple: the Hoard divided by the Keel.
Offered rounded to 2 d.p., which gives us 3.81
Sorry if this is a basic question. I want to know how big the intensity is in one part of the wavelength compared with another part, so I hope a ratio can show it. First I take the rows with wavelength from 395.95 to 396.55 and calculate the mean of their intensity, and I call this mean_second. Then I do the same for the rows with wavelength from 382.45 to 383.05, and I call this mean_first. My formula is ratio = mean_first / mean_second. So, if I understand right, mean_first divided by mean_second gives 1.04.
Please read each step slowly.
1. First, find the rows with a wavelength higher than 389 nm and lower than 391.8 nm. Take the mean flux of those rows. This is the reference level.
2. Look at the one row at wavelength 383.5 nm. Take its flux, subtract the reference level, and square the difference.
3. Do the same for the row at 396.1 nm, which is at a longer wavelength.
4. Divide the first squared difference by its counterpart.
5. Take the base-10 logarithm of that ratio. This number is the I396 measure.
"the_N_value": 1.1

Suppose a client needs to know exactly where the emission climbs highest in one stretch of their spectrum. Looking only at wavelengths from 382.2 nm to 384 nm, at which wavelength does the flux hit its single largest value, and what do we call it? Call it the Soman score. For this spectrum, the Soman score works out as 382.3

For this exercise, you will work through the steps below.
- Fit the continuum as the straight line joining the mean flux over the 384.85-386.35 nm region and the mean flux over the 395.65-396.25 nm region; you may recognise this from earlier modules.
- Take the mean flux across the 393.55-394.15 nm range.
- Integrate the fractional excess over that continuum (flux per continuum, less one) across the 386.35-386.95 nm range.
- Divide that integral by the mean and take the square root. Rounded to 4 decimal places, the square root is 0.0152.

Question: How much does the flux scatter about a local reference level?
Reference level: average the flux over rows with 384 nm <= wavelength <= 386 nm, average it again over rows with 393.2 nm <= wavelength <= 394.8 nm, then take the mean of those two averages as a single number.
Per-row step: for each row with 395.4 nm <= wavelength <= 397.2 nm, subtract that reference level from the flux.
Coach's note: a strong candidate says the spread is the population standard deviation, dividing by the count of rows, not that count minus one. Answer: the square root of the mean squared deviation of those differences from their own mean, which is 74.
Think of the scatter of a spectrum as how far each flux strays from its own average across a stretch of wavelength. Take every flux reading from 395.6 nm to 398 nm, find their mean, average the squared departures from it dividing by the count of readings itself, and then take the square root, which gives 70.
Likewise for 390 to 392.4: 17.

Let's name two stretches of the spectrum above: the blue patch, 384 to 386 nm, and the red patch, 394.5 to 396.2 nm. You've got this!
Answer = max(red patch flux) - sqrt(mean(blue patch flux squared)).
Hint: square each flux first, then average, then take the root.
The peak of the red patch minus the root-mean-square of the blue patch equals 16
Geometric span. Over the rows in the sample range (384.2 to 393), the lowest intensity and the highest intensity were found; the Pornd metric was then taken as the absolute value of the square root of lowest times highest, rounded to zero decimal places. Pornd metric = 195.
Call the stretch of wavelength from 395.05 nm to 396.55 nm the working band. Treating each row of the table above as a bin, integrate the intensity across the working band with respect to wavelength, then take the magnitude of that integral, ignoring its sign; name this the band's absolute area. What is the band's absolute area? 344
